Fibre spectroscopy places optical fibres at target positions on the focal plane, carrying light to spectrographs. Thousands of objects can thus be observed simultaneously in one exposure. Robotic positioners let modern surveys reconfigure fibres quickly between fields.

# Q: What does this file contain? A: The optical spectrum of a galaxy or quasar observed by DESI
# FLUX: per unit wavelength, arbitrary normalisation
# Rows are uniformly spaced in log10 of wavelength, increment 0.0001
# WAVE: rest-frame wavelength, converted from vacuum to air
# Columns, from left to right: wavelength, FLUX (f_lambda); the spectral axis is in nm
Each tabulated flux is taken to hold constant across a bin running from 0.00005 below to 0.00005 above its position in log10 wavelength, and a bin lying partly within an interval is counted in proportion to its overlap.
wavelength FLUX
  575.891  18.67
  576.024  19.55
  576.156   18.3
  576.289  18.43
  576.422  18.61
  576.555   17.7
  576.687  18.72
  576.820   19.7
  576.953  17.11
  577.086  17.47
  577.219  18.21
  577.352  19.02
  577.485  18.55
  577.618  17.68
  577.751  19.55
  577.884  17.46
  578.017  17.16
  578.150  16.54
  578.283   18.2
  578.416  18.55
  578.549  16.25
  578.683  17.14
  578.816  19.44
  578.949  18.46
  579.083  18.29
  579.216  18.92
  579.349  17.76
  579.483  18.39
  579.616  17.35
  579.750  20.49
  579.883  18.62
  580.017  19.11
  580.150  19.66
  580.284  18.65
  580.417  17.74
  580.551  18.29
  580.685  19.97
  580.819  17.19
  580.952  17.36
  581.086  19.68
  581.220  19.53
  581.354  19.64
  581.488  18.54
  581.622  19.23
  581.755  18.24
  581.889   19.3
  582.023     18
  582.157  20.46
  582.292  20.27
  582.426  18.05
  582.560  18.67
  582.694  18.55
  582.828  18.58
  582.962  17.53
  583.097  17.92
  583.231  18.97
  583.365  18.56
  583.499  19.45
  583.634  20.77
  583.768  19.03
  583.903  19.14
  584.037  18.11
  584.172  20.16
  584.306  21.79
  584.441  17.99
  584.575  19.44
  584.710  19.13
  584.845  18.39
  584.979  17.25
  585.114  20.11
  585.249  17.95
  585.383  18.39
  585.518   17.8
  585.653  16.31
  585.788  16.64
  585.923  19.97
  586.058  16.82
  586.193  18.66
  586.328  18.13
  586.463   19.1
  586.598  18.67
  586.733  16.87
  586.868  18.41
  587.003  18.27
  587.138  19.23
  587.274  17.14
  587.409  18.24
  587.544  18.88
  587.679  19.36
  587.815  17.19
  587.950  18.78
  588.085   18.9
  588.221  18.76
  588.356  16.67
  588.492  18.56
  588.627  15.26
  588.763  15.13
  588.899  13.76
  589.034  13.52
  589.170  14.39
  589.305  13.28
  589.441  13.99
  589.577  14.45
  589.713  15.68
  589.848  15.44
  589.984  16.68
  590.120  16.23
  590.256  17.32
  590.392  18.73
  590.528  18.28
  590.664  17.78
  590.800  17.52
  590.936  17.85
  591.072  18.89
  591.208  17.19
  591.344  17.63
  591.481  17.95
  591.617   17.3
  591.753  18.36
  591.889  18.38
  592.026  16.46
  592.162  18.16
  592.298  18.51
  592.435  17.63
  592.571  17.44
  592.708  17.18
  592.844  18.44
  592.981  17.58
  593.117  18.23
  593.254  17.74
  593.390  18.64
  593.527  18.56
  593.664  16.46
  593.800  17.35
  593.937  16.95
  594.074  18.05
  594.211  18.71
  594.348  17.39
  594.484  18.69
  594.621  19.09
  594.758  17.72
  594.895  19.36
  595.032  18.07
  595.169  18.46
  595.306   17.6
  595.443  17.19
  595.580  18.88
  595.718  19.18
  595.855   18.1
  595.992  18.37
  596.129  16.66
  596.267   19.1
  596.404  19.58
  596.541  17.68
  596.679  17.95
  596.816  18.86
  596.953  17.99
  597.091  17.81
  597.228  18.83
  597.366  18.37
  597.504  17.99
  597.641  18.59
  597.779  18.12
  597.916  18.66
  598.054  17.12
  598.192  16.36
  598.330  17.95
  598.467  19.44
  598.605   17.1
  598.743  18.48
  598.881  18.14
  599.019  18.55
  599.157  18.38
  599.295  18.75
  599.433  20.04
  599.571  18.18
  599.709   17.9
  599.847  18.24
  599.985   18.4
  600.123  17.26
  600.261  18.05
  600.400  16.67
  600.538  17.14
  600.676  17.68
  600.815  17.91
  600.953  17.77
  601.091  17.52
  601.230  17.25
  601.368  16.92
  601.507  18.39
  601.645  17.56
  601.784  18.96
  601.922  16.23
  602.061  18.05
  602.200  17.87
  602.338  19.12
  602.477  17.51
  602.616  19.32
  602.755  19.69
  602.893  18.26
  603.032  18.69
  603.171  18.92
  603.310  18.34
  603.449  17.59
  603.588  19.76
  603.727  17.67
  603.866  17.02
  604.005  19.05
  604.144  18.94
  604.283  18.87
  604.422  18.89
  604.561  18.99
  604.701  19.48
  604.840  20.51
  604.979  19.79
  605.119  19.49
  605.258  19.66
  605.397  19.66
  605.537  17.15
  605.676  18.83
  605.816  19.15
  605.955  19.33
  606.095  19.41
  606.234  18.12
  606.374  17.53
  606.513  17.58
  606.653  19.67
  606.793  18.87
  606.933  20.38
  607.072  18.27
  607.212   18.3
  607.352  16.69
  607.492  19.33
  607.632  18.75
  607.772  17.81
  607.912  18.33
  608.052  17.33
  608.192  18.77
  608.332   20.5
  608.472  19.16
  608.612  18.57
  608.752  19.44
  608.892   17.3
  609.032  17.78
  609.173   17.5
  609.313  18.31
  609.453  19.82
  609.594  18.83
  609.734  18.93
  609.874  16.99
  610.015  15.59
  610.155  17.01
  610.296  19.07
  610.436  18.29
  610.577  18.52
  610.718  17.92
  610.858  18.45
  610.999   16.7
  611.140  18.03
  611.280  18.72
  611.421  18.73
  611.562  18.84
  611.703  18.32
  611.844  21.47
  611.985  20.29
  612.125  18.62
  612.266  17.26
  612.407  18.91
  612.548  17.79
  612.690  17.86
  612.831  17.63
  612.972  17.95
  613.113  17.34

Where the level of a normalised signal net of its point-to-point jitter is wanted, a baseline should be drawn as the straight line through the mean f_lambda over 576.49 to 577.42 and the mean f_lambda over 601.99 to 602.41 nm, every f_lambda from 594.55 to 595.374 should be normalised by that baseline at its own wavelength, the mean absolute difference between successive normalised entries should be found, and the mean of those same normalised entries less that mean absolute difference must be 0.943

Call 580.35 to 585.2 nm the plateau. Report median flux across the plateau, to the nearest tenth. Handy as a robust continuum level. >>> 18.8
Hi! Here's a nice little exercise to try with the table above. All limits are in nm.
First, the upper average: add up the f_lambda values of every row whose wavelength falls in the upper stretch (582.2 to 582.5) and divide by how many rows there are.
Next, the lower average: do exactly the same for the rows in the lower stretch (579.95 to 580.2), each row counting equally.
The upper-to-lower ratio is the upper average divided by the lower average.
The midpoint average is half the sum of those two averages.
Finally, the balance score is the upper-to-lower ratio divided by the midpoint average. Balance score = 0.0513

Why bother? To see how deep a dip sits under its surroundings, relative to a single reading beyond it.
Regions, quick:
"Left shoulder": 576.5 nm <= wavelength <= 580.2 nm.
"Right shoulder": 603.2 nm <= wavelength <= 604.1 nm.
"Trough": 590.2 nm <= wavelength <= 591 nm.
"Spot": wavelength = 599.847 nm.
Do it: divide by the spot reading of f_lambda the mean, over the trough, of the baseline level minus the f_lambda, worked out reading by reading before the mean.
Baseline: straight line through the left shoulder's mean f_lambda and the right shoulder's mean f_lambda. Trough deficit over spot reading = 0.019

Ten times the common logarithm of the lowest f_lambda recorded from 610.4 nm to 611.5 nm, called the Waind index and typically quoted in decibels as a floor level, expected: 12.2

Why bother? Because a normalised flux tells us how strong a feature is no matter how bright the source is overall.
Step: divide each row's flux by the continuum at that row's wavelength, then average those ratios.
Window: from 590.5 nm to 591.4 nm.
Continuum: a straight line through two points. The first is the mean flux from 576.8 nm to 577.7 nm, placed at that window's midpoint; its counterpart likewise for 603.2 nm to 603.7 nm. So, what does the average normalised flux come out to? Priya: 0.97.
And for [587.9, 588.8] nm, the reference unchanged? 0.95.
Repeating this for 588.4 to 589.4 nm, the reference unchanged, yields 0.81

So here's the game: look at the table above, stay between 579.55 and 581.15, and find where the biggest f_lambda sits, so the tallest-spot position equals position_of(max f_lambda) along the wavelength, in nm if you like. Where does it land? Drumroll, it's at 579.750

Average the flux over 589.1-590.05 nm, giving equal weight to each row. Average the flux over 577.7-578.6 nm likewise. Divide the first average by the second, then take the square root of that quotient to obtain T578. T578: 0.916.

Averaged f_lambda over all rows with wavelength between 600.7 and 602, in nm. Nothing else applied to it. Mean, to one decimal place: 17.6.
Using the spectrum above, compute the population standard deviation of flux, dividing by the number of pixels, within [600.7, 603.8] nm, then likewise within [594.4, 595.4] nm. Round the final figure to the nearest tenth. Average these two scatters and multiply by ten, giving 7.5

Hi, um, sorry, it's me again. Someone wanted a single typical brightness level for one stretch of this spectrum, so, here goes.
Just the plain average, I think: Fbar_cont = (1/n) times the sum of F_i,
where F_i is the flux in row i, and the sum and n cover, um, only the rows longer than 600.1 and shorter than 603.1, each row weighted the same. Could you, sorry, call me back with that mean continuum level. 17.9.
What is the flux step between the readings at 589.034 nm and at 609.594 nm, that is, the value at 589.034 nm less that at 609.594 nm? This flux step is -5.3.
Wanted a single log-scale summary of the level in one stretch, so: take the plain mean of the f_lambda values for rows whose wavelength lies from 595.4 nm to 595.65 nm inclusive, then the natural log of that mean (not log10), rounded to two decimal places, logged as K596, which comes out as 2.89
